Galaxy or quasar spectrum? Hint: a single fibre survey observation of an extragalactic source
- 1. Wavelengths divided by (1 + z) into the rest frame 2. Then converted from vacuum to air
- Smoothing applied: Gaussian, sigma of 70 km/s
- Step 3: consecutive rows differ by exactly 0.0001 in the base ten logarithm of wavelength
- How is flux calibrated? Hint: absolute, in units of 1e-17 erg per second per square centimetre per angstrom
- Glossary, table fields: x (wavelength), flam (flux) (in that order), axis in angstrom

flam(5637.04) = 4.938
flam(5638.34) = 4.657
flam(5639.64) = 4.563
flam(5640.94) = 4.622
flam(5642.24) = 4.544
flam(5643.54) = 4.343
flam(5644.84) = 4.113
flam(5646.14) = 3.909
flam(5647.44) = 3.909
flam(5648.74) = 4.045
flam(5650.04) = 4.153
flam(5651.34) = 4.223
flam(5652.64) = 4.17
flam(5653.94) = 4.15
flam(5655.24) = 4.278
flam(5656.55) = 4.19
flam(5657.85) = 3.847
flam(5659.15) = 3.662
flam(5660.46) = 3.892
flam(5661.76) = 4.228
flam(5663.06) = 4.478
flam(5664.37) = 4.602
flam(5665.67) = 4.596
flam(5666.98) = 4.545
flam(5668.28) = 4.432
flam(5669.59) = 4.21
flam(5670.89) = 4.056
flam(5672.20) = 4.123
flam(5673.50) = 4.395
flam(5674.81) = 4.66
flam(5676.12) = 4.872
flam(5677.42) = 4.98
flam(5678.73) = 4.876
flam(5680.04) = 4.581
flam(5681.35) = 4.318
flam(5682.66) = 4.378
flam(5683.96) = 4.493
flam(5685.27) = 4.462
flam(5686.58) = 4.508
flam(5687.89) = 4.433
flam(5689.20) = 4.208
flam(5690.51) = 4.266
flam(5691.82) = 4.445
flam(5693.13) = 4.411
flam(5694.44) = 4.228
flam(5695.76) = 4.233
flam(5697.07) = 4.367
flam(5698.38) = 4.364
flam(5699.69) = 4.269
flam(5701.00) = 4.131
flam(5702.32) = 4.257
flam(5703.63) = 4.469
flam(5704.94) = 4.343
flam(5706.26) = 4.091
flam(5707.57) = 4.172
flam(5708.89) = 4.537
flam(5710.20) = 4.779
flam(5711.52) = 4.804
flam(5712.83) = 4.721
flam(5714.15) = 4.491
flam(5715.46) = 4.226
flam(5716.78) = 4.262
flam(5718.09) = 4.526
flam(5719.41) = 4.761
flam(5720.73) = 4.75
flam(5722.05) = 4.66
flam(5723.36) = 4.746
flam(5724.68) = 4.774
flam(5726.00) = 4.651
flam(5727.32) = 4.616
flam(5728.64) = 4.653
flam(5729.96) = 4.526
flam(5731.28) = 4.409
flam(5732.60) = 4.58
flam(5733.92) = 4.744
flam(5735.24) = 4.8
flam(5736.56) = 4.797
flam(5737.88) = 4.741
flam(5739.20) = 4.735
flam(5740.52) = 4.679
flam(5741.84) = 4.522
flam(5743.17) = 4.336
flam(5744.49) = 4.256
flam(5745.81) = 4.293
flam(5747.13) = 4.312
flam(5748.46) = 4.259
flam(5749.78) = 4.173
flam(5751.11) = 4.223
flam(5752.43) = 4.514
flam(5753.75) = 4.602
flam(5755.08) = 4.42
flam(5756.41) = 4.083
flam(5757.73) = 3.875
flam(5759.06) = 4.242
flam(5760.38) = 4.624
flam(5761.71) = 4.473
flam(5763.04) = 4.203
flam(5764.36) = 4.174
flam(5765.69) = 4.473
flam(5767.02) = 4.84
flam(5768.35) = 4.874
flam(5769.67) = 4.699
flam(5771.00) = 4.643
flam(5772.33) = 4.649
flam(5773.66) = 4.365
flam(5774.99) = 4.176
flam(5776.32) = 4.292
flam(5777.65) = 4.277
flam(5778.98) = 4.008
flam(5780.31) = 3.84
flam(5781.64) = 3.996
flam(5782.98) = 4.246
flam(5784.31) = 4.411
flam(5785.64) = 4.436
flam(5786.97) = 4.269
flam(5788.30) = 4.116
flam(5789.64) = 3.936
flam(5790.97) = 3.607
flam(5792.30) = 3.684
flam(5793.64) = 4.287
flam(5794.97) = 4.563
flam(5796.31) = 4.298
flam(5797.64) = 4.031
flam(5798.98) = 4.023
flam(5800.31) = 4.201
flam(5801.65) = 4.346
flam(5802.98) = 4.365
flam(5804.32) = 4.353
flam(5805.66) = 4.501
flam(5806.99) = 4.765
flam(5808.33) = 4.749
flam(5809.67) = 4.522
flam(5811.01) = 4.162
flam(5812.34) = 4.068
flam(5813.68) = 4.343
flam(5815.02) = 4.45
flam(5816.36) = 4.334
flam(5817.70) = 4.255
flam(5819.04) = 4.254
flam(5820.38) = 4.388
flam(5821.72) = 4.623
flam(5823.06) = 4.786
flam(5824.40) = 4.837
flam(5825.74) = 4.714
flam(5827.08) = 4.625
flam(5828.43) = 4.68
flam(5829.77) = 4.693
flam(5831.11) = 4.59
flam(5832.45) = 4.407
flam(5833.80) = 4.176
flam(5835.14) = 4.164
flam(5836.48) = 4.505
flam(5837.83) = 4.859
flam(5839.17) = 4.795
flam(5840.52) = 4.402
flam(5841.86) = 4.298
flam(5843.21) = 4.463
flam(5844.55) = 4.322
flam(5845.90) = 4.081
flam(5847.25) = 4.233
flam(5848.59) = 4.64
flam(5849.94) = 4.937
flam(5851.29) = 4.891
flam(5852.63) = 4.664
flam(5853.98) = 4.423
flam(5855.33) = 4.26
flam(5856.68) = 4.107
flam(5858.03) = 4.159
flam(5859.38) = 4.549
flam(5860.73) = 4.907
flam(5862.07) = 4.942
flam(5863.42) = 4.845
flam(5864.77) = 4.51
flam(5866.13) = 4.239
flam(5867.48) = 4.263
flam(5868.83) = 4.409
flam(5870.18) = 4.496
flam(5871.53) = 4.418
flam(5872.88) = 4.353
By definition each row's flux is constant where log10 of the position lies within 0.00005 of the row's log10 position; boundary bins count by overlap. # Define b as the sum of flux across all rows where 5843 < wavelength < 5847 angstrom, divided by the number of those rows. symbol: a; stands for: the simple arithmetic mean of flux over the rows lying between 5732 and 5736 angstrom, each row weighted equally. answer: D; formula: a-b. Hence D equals 0.4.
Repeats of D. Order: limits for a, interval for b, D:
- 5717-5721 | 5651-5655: 0.5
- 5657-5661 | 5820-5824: -0.8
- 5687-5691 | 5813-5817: -0.1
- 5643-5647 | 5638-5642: -0.5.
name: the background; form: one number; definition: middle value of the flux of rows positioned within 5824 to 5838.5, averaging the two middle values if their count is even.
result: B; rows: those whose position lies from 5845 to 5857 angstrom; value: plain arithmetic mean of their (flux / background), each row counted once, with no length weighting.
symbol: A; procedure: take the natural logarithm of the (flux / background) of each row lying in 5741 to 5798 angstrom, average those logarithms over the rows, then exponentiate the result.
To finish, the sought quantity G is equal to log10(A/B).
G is -0.02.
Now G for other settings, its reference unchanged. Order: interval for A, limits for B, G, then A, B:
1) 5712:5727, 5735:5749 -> 0.01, 0.99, 0.977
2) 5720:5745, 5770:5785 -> 0.04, 1.00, 0.922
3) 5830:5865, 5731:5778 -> 0.00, 0.97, 0.963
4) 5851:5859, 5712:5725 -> -0.02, 0.95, 0.993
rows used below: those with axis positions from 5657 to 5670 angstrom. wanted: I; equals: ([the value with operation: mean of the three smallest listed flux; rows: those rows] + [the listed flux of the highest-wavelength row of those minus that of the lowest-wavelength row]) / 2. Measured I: 2.08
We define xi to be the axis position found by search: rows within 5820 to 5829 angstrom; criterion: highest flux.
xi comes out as 5824.40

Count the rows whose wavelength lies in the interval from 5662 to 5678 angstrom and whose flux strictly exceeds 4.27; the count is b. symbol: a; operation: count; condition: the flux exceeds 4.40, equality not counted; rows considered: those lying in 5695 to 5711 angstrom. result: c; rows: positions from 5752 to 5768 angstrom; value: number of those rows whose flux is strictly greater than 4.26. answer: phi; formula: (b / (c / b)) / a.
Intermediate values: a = 3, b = 9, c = 7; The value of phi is 3.9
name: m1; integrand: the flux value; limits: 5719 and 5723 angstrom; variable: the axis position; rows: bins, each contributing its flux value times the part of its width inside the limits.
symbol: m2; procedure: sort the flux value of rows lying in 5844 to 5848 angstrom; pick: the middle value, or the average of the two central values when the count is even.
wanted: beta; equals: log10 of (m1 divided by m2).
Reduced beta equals 0.650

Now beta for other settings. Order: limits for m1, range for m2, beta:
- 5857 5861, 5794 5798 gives 0.618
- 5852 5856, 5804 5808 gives 0.596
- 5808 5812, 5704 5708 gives 0.628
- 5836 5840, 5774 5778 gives 0.644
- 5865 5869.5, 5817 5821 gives 0.659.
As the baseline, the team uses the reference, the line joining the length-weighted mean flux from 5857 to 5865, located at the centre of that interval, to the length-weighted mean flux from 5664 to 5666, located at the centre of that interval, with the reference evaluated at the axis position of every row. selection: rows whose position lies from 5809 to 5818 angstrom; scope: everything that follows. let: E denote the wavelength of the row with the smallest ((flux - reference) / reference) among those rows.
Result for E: 5812.34 angstrom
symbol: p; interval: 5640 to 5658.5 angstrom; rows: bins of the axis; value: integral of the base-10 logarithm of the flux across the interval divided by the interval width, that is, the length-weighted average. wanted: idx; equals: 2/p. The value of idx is 3.22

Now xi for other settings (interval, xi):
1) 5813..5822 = 5821.72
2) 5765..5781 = 5768.35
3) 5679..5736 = 5711.52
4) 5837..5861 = 5849.94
